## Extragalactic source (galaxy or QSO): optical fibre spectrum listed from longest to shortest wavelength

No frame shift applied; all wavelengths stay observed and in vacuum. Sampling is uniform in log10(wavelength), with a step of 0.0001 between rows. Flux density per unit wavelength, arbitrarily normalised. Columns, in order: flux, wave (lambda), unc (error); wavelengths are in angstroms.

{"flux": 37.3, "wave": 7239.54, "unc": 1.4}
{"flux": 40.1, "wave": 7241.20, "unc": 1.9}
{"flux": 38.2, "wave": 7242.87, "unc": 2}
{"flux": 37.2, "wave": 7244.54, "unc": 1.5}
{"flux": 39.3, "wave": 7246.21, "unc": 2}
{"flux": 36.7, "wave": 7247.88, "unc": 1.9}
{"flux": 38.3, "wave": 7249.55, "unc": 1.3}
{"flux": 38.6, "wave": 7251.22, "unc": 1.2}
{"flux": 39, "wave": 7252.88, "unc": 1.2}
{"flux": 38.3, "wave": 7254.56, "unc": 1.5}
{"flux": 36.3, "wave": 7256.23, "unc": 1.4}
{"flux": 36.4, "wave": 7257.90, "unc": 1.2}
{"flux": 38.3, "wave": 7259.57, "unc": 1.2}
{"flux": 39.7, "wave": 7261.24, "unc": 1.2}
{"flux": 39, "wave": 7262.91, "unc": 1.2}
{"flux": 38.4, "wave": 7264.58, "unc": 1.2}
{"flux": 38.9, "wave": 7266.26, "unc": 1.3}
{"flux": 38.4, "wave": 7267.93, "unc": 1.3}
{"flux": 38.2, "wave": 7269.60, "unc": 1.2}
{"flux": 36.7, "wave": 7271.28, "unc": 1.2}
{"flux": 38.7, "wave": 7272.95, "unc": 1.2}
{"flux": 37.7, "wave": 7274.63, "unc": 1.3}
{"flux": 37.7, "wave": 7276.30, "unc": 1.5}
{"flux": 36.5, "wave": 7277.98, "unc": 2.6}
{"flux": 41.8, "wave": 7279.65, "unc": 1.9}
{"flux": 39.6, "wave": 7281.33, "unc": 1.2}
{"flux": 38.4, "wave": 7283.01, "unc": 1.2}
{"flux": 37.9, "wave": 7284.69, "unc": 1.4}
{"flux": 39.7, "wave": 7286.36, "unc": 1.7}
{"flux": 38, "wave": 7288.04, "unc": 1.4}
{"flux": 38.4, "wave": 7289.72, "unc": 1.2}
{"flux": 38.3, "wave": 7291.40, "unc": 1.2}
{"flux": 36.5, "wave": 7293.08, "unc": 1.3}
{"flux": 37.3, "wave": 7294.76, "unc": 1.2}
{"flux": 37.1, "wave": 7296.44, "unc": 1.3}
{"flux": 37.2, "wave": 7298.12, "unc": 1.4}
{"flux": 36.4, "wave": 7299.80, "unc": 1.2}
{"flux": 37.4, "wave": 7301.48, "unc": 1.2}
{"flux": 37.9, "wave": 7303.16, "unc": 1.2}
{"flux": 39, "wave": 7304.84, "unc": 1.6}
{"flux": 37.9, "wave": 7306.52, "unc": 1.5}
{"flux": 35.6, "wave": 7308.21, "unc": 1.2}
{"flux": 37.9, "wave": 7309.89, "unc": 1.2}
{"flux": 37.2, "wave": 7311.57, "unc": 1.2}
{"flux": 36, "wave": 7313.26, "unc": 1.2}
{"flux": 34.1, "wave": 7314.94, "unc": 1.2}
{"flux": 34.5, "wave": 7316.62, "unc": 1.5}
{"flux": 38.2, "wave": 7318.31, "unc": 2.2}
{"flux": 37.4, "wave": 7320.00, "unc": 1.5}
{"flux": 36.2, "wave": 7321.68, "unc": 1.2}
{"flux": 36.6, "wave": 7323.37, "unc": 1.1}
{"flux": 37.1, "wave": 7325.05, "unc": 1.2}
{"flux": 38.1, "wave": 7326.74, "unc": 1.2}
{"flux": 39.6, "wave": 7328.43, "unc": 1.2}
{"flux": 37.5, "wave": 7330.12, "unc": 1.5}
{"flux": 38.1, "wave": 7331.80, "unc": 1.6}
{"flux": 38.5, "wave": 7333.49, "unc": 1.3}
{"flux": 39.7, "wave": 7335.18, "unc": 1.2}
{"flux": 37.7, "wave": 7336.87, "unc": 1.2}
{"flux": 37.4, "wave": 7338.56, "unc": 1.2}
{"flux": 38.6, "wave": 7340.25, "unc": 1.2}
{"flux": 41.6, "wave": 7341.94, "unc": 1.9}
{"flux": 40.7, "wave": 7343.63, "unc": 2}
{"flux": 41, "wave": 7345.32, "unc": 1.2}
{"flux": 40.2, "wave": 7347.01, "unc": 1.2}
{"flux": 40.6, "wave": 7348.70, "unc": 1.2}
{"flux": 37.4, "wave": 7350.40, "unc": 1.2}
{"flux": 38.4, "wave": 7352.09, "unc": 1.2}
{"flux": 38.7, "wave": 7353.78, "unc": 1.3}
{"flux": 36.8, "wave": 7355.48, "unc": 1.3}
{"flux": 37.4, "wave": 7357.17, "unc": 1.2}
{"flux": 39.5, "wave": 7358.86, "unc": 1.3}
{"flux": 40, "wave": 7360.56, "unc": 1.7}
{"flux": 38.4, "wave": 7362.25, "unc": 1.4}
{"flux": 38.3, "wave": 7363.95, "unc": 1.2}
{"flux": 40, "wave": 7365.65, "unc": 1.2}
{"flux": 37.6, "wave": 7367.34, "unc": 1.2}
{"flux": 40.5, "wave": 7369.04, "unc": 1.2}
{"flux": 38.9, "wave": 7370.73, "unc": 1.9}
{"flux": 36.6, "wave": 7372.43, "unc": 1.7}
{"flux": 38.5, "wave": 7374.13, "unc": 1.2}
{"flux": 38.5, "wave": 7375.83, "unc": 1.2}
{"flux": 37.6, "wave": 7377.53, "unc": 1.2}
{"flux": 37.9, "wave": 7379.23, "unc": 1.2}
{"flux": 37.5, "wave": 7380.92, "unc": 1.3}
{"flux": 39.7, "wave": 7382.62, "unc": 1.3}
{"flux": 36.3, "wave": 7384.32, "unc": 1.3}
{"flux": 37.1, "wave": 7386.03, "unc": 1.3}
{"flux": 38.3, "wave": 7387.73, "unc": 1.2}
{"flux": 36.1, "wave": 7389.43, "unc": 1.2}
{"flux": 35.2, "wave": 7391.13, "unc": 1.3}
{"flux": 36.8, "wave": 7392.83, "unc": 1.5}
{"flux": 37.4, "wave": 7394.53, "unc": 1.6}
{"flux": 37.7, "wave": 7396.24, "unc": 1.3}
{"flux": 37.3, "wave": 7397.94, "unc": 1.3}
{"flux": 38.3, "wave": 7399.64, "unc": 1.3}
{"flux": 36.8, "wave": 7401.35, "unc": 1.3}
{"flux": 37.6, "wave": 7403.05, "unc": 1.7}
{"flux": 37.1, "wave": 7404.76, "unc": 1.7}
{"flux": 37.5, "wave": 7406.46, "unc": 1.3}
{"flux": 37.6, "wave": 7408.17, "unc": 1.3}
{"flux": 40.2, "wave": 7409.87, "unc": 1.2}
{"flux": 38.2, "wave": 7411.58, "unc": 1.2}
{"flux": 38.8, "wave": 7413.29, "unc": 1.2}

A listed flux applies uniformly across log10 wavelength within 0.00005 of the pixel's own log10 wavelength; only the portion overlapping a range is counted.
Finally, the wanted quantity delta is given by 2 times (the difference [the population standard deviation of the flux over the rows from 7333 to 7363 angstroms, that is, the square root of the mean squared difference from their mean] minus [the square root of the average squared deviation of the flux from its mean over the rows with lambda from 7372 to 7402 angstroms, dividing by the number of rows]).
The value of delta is 0.7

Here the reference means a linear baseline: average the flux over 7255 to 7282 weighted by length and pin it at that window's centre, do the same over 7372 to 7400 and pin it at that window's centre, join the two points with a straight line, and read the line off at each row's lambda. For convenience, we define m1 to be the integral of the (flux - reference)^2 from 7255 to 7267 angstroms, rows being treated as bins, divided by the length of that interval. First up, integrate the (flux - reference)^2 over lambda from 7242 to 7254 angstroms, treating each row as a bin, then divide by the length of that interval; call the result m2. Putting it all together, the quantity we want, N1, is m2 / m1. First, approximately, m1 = 1.5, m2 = 0.8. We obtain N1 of 0.5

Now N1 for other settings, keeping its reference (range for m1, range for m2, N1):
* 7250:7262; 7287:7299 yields 0.5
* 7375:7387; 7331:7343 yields 2.7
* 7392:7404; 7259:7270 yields 1.7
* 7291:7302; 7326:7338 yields 0.8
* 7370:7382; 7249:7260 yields 1.7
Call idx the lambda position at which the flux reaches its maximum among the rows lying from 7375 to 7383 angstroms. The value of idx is 7382.62 angstroms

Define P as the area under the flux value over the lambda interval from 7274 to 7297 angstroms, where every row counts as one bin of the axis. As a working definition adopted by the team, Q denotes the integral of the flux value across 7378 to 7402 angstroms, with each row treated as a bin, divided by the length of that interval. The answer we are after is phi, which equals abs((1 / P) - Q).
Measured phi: 37.3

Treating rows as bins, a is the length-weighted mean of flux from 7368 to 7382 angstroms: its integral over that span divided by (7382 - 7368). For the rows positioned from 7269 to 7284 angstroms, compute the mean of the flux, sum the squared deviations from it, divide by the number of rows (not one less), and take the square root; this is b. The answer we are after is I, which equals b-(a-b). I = -35.2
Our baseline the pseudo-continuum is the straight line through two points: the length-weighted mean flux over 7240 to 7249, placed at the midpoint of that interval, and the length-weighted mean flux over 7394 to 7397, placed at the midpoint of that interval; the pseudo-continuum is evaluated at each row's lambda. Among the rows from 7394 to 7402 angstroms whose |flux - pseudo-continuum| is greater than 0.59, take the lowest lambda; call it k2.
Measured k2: 7399.64 angstroms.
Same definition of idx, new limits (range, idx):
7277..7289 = 7279.65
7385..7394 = 7387.73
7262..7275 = 7262.91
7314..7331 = 7328.43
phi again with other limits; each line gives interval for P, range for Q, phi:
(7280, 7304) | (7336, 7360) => 39.0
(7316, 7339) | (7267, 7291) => 38.4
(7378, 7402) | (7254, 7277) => 38.1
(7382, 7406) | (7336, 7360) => 39.0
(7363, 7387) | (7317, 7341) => 37.8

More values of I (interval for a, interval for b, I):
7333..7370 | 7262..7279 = -37.4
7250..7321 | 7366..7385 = -35.4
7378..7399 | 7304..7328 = -34.5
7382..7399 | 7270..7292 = -34.5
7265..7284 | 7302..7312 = -36.3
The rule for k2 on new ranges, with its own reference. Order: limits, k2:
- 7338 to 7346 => 7340.25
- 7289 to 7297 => 7293.08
